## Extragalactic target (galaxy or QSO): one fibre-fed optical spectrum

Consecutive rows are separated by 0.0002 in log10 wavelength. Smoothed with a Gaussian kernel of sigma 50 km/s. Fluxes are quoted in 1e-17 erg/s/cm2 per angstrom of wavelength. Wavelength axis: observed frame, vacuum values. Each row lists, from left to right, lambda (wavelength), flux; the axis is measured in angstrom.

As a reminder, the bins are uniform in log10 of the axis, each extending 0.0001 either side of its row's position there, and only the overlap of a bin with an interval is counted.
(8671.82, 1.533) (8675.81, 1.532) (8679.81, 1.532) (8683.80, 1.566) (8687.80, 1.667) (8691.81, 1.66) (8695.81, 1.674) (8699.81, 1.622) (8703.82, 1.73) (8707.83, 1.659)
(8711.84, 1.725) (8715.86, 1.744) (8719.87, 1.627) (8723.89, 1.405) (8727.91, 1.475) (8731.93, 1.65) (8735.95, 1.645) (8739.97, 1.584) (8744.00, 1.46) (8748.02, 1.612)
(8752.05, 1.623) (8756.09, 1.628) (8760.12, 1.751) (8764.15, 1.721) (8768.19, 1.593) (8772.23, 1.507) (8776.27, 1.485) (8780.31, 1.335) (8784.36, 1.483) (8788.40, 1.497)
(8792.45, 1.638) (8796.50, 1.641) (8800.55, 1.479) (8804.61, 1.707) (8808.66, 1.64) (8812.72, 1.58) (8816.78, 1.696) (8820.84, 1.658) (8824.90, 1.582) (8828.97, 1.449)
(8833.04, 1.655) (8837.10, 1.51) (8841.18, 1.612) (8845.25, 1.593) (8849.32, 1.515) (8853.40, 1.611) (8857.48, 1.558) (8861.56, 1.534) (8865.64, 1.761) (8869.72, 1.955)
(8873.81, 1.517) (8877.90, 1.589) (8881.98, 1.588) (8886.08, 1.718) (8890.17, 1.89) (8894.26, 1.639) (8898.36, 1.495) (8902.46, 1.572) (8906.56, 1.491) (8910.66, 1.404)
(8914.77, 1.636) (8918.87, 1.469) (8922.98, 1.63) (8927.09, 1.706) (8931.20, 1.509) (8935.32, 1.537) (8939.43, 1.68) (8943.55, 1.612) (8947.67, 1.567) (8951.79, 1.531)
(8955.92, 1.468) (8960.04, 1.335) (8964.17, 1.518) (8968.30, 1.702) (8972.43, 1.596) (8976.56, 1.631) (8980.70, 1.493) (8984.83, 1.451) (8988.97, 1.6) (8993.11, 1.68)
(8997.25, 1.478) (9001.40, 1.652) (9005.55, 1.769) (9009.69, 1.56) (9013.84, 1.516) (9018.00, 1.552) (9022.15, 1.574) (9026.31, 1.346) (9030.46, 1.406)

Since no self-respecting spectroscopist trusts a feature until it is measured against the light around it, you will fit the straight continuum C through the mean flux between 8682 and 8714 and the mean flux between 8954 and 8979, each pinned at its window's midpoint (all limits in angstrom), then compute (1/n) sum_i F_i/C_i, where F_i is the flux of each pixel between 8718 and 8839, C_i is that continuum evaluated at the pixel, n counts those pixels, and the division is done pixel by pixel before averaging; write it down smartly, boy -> 0.97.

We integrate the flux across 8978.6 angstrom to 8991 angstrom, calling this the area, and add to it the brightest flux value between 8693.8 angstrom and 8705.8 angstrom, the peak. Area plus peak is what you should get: 20.5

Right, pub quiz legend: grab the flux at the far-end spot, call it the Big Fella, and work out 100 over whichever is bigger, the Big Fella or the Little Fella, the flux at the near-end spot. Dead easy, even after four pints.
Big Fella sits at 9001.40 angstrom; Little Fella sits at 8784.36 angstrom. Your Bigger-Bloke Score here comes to 61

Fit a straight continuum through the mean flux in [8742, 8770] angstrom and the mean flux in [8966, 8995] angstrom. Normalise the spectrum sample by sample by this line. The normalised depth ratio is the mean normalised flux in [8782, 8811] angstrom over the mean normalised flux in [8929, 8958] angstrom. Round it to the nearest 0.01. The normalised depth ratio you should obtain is 1.00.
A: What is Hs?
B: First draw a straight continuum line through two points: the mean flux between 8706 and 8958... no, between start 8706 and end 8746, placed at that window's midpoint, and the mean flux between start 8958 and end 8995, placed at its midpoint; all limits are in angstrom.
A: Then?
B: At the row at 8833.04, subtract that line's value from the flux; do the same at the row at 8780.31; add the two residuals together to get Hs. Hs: -0.2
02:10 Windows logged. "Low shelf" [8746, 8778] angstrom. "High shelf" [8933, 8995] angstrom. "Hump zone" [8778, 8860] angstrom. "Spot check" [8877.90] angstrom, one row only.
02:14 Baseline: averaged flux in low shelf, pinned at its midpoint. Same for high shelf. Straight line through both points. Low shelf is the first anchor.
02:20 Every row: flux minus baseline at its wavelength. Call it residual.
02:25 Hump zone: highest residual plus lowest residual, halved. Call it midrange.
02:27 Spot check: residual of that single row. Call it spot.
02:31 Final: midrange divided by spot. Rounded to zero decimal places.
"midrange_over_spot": -16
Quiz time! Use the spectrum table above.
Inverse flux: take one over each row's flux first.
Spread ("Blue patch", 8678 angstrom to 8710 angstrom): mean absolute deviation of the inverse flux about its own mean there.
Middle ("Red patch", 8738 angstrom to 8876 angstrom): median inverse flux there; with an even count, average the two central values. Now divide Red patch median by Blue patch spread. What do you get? 33.6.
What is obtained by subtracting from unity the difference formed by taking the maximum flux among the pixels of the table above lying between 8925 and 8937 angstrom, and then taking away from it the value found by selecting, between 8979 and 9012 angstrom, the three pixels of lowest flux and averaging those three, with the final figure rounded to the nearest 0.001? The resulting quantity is 0.768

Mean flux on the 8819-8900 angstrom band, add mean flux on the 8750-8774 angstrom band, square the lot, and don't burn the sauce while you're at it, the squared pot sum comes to 10.6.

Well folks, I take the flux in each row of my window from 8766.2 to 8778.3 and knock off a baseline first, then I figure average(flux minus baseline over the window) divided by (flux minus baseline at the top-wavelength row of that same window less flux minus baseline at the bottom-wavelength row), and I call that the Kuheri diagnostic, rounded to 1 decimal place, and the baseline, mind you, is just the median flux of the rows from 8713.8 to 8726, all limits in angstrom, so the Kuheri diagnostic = 0.9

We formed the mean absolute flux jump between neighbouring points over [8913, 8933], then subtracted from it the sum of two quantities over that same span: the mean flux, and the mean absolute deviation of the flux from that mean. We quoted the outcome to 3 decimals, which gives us -1.521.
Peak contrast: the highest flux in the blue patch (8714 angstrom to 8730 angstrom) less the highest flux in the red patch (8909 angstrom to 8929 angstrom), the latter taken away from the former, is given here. 0.04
